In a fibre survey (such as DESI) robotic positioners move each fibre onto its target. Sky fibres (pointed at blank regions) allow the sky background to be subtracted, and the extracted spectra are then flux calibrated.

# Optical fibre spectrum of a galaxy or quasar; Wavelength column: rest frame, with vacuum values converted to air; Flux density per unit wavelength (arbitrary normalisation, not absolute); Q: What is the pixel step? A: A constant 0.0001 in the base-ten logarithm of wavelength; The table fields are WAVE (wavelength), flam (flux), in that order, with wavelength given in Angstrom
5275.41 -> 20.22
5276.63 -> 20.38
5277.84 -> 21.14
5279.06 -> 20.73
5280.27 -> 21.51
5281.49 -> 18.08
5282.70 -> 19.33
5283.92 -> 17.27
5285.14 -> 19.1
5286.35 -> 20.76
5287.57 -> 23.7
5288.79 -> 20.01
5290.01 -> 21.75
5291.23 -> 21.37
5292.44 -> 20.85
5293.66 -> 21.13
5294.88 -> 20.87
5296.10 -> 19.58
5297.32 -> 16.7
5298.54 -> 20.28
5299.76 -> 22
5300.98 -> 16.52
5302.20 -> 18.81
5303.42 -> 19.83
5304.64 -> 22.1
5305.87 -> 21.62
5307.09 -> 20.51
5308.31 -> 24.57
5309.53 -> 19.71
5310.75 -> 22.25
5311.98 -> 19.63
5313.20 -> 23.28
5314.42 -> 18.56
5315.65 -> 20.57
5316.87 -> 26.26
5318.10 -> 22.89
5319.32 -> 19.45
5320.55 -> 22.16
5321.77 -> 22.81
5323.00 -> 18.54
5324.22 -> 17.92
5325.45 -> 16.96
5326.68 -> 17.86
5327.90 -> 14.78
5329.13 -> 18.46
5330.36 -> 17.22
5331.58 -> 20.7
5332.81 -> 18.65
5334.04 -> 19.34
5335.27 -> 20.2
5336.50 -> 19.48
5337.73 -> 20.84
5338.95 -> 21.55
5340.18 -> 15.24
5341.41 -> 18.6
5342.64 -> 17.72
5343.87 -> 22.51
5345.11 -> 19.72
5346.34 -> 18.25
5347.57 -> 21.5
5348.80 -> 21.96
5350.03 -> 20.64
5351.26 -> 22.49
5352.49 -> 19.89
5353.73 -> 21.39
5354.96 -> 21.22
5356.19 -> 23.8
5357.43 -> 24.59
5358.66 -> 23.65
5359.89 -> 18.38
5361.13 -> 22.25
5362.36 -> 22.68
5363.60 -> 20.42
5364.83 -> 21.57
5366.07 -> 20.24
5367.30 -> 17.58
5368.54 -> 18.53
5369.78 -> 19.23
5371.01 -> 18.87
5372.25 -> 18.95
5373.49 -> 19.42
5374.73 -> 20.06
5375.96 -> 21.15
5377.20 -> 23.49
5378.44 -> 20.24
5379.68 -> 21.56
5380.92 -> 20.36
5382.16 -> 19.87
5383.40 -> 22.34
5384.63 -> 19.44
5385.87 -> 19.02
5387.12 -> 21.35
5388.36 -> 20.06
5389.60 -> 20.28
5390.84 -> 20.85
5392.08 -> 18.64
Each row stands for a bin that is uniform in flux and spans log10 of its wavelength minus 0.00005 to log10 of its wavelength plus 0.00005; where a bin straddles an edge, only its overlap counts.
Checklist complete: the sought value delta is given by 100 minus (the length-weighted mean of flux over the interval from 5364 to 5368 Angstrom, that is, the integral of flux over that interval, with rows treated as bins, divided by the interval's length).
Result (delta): 80.2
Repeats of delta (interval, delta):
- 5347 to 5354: 78.7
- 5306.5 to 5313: 78.5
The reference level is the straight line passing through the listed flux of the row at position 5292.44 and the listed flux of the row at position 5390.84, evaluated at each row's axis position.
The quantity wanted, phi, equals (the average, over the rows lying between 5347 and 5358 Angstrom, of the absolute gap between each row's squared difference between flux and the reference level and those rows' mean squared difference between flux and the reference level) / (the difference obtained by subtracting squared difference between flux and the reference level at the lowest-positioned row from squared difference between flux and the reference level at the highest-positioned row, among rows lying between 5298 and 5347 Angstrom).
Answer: 0.6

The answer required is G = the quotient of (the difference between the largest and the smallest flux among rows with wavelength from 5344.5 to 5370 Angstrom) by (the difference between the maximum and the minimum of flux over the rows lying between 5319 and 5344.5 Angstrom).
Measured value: 0.9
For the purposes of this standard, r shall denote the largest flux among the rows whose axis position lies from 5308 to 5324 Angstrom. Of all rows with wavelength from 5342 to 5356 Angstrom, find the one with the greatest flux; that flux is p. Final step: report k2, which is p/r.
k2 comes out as 0.86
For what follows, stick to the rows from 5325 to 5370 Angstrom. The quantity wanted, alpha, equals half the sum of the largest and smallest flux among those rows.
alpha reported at 19.7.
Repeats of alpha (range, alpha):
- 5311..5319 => 22.4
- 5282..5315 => 20.5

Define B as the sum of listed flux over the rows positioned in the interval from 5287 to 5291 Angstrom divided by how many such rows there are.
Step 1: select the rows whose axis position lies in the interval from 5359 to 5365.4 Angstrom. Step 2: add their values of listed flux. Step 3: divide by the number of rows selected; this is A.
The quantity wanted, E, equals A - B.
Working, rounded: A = 21.1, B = 21.8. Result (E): -0.8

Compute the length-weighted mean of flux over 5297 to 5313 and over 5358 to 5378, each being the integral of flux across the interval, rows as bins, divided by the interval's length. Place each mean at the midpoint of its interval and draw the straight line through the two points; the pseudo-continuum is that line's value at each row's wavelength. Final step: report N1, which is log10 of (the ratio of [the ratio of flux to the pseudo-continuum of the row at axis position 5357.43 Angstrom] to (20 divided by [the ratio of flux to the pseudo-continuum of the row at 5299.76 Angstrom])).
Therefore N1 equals -1.19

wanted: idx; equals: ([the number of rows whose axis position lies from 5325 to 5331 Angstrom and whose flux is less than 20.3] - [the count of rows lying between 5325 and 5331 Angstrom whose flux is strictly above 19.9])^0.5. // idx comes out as 2.2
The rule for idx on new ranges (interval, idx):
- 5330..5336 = 1.4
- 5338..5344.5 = 1.0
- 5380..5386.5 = 1.0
